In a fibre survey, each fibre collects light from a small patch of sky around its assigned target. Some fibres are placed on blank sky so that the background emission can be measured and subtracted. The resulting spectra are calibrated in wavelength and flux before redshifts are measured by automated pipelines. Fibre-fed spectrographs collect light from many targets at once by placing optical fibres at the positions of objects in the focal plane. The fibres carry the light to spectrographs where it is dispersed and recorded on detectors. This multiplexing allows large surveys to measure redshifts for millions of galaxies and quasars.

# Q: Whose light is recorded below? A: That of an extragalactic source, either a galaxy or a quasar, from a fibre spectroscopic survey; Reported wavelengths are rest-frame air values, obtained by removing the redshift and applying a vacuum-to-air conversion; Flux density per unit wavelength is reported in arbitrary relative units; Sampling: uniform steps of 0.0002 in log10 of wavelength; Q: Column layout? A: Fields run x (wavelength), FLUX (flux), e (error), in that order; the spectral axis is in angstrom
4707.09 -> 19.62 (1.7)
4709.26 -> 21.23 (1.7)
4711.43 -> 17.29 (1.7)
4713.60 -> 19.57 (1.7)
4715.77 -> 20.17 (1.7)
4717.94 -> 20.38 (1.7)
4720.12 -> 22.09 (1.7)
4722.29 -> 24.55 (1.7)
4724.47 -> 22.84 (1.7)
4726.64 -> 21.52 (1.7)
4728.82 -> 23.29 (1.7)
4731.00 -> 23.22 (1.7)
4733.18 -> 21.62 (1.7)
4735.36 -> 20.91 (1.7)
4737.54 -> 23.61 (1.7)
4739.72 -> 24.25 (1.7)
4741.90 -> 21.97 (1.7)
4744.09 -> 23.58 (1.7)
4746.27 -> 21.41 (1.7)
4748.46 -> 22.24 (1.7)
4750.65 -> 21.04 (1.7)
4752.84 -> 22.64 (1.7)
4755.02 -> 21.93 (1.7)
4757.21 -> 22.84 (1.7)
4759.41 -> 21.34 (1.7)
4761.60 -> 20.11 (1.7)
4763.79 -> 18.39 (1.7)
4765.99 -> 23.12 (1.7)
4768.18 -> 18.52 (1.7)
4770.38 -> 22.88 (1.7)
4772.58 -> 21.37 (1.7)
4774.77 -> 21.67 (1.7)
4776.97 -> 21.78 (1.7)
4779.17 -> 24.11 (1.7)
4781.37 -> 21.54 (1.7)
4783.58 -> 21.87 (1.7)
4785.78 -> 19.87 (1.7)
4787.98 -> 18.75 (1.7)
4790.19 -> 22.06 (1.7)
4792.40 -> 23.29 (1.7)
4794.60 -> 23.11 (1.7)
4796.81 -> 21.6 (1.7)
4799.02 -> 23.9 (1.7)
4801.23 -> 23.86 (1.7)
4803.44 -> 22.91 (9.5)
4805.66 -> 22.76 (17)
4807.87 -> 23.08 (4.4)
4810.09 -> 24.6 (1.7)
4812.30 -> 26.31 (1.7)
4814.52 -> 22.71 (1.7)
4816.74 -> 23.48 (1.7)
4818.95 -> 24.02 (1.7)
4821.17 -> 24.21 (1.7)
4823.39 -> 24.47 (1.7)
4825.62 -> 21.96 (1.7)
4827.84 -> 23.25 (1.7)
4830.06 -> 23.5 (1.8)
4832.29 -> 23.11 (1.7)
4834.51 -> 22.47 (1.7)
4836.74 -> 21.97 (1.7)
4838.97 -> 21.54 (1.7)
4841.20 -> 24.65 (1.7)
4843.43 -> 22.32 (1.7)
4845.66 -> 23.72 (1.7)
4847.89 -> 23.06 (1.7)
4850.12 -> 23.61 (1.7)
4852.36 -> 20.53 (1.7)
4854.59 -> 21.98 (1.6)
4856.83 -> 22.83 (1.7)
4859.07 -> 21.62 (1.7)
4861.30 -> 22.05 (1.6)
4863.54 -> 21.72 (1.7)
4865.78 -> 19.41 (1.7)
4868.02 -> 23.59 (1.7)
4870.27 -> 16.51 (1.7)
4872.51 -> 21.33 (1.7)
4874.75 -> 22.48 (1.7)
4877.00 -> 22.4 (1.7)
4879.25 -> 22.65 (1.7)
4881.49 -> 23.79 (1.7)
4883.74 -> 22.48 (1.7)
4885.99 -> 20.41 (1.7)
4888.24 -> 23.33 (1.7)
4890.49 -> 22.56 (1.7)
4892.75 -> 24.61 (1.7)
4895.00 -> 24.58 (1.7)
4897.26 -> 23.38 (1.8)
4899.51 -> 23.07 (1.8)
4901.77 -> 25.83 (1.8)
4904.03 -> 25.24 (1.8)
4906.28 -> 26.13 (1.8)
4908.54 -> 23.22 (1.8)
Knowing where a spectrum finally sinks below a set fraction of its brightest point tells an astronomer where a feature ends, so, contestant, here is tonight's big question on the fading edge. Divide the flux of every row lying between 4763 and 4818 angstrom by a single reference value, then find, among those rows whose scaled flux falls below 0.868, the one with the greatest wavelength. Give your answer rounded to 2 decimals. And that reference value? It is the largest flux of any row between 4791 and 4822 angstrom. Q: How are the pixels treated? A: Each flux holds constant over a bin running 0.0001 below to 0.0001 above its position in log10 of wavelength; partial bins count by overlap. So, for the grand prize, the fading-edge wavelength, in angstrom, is 4814.52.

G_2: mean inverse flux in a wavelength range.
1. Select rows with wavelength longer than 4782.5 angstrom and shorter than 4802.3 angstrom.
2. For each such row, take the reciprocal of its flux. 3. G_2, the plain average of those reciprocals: 0.0457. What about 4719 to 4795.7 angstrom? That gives 0.0457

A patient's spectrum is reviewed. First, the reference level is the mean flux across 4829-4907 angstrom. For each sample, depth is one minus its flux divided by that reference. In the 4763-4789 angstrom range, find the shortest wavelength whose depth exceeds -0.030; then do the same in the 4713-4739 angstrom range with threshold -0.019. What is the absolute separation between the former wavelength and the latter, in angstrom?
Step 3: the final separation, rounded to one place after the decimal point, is 50.2 angstrom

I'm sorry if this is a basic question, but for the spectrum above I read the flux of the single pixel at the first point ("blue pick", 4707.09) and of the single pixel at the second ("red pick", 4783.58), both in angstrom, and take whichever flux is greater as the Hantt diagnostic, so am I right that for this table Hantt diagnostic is 21.9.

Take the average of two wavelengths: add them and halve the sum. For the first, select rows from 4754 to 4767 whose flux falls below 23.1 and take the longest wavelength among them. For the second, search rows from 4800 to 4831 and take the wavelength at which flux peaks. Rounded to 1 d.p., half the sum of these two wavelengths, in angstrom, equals 4788.0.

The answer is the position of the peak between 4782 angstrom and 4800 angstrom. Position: 4799.02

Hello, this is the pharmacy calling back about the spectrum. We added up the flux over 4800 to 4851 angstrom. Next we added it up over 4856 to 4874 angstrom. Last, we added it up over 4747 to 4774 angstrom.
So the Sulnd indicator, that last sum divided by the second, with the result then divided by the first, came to 0.0028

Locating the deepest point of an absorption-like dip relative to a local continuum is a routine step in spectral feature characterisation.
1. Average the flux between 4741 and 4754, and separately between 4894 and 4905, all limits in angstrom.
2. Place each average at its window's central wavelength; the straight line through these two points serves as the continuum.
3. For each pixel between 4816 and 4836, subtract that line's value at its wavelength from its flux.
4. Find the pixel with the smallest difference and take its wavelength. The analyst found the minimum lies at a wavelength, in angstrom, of 4825.62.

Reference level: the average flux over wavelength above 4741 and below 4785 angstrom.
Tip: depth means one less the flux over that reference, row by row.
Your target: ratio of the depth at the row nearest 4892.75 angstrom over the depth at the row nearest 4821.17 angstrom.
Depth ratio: 1.2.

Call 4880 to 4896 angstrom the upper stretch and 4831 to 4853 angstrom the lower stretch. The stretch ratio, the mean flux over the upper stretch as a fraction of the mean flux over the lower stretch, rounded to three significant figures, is 1.02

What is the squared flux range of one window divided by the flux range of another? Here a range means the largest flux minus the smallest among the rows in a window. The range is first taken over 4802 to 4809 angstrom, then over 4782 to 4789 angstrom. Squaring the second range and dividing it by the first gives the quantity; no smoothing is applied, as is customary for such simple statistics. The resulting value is 30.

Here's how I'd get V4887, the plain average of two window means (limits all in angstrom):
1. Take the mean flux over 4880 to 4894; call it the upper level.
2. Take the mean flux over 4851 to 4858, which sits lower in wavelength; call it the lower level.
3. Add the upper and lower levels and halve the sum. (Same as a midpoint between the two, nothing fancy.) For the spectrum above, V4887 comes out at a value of 22.3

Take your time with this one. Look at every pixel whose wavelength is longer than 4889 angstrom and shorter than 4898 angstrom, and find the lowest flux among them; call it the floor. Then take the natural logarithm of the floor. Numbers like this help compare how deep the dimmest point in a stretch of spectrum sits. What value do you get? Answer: 3.12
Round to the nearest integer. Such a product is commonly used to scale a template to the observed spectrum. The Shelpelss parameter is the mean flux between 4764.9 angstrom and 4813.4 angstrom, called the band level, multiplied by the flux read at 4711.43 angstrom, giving 387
